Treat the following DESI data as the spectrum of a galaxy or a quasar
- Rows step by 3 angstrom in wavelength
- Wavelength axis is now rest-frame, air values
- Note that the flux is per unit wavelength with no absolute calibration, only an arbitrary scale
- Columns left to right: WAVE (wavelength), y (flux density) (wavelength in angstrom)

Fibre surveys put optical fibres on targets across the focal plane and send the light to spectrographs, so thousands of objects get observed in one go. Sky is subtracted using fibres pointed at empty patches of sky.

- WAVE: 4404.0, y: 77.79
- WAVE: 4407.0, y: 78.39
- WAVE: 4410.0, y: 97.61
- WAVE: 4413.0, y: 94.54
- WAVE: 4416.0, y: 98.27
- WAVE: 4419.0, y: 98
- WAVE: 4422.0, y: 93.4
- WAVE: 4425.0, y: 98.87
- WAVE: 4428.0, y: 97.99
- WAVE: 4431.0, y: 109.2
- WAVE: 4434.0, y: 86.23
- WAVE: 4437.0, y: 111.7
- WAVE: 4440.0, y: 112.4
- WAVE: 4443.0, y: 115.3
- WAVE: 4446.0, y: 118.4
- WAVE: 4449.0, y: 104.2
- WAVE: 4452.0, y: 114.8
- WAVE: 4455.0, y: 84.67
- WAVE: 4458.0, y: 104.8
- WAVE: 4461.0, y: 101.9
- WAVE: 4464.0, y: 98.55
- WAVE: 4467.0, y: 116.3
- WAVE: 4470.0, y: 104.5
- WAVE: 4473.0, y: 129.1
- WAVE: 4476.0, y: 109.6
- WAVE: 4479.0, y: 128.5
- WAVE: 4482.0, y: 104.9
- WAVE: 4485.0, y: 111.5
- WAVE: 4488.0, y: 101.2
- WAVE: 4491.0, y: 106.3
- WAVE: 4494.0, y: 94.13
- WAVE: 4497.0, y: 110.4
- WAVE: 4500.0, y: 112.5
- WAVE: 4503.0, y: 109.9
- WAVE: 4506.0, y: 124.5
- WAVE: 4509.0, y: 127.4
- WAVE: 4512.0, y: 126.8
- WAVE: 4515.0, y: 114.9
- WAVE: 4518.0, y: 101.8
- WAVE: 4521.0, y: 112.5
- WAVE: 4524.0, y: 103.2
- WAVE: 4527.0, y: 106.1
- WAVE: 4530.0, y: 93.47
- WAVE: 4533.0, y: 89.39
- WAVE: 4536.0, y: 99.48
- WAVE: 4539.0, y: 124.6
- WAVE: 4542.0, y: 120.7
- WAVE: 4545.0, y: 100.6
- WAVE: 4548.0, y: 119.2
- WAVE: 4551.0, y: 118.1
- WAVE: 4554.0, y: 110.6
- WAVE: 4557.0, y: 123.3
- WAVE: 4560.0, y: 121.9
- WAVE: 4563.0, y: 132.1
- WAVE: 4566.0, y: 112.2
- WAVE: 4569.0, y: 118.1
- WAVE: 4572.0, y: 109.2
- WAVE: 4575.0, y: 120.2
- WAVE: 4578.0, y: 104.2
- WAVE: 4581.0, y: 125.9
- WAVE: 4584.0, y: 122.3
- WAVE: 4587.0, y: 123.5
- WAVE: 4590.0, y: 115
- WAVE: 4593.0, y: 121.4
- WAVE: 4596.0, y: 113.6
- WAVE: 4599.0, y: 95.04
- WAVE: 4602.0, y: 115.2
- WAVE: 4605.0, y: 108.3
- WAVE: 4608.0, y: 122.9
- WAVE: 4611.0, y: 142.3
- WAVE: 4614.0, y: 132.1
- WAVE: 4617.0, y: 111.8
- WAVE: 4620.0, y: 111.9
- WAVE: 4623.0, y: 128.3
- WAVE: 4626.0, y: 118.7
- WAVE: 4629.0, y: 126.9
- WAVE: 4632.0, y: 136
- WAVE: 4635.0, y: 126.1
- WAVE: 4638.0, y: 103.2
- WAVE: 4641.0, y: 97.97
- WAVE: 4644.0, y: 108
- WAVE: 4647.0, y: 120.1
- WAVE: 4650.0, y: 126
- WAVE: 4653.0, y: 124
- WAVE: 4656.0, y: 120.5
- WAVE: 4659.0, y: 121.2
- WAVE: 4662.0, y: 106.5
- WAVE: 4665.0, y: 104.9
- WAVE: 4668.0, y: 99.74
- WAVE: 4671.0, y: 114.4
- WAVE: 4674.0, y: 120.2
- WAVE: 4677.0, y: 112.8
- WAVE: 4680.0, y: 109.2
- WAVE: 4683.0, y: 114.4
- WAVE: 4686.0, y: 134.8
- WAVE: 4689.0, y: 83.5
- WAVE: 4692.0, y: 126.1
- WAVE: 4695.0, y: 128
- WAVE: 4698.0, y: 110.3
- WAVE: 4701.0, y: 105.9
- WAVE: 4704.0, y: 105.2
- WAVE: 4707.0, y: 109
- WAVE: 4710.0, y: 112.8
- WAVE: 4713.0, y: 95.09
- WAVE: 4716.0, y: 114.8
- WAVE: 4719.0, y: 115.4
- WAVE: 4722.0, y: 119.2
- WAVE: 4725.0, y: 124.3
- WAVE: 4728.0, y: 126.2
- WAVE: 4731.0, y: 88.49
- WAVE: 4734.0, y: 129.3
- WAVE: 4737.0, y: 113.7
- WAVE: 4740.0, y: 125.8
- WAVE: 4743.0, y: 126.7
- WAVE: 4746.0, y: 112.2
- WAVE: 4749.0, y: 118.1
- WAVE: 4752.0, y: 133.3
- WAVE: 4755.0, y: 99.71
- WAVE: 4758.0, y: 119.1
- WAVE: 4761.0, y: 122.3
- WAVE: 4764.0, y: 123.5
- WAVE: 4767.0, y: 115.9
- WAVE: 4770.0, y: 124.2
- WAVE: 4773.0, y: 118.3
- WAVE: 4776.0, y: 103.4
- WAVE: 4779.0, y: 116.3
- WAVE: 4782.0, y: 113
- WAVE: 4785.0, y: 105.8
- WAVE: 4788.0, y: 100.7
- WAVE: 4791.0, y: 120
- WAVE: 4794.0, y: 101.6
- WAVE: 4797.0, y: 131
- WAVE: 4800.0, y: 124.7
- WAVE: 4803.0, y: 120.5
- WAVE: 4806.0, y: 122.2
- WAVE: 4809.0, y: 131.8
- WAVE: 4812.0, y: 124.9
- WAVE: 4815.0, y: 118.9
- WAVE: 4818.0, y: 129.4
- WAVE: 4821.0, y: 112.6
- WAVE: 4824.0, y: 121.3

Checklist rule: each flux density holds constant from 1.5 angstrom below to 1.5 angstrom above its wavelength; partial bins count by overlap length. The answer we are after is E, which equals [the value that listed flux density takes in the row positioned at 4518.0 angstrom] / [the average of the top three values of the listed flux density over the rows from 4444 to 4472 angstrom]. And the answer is 0.87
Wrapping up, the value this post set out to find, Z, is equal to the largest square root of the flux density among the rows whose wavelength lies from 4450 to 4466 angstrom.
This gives 10.7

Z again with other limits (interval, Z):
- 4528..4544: 11.2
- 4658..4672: 11.0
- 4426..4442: 10.6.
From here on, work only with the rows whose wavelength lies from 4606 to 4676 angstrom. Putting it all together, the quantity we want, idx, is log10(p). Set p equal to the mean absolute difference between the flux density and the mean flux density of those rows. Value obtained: 0.97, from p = 9.3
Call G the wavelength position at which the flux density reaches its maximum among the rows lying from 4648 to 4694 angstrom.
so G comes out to 4686.0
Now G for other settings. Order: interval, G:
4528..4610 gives 4563.0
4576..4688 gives 4611.0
